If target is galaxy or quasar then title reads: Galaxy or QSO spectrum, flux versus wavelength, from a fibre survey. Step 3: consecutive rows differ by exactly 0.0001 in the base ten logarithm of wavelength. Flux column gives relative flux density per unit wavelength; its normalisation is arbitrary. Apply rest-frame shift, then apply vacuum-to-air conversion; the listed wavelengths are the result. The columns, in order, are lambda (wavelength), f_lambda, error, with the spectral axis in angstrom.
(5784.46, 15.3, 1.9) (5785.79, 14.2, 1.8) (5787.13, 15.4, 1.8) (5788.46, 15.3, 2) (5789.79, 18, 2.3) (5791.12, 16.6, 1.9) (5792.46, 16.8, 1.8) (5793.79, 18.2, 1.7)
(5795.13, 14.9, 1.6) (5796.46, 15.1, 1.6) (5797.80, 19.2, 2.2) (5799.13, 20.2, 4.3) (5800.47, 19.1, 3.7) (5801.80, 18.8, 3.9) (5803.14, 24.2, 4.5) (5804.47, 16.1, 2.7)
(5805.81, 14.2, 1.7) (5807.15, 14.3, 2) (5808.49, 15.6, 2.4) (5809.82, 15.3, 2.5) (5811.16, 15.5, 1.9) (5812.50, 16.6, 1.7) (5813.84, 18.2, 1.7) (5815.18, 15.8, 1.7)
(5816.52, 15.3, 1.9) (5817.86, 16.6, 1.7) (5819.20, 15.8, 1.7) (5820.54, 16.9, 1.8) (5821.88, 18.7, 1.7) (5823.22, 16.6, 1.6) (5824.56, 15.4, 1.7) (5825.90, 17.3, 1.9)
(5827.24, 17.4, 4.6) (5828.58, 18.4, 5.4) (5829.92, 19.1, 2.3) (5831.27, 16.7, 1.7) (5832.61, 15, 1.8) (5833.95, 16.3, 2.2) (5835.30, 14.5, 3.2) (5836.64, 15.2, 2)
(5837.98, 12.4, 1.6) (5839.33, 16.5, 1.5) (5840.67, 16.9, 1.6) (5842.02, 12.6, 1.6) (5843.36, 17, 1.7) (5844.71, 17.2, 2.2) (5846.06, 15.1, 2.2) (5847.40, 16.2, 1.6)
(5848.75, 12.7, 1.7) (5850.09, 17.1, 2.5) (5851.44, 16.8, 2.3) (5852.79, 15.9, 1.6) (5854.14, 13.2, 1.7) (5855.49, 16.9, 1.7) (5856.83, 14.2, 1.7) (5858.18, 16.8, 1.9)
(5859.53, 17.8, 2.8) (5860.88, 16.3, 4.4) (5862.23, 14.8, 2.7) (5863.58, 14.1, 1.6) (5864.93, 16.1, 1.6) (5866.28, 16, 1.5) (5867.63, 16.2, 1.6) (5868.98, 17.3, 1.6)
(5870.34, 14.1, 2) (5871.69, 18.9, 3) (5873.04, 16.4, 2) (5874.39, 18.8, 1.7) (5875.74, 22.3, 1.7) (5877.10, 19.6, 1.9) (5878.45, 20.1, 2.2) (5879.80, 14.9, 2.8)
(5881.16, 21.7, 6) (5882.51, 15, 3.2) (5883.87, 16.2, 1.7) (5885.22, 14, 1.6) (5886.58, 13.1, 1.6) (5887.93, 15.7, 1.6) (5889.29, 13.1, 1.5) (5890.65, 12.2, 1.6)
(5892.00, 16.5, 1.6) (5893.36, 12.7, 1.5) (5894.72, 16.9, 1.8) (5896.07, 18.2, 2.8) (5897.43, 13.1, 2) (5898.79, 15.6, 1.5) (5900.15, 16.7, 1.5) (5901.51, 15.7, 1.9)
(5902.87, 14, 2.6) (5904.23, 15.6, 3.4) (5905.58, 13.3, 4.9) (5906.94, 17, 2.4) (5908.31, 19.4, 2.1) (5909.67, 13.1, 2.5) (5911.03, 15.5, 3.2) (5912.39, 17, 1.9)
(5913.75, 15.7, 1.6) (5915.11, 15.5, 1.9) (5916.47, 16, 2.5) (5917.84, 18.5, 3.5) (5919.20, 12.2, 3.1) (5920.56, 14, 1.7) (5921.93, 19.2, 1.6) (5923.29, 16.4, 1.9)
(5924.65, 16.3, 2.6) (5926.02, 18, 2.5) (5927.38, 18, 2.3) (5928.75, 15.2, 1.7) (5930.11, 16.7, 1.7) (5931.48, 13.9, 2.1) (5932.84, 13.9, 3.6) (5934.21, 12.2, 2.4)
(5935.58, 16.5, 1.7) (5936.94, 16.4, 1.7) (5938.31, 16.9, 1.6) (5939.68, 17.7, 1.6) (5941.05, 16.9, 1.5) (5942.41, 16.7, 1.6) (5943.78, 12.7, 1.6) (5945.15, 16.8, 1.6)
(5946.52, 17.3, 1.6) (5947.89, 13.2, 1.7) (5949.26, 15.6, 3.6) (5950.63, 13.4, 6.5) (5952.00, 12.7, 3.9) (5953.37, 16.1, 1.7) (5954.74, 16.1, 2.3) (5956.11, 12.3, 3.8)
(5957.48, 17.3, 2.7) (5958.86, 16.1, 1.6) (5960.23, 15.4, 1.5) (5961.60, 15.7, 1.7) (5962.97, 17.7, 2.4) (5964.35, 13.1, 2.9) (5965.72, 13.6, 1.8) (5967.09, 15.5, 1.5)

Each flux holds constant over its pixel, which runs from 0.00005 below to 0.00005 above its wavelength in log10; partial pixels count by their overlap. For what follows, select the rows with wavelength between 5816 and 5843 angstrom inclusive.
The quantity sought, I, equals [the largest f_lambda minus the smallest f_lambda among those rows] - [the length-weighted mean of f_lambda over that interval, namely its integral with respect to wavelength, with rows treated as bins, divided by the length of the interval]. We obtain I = -9.5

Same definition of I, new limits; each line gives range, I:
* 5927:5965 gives -9.6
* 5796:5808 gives -7.9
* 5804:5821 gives -11.8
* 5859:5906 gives -6.0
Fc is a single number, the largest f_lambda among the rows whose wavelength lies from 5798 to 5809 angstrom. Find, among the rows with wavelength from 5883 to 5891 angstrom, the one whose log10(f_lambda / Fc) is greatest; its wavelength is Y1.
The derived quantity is 5883.87 angstrom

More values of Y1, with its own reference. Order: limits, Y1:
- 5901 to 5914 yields 5908.31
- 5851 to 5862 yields 5859.53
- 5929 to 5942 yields 5939.68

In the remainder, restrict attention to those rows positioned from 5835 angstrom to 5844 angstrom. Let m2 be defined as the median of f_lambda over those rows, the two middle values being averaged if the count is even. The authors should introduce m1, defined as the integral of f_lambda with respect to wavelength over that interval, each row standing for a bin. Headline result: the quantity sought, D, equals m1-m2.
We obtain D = 120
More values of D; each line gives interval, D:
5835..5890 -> 869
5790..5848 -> 947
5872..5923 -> 805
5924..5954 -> 451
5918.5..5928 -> 138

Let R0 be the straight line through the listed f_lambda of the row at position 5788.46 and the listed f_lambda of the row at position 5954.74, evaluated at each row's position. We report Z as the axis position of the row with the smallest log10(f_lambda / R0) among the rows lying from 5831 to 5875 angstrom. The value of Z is 5837.98 angstrom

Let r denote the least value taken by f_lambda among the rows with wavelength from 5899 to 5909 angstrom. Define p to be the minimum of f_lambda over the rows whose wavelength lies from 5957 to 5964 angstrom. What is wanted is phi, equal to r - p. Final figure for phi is -2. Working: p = 15.4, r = 13.3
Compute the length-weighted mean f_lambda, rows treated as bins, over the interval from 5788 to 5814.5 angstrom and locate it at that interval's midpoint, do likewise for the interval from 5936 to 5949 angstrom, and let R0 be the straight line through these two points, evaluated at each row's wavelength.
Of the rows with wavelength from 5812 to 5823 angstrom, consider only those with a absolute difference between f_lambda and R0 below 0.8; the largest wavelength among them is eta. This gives 5820.54 angstrom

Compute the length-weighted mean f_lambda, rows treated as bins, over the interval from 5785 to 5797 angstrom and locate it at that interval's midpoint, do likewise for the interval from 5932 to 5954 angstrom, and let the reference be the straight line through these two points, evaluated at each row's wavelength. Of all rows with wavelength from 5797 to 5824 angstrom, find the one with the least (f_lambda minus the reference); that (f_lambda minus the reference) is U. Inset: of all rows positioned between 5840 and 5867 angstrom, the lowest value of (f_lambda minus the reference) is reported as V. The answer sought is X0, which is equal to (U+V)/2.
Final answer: -2.5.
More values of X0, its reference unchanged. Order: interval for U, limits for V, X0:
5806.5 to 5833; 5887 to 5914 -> -2.5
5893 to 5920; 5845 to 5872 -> -3.1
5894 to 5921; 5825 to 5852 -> -3.3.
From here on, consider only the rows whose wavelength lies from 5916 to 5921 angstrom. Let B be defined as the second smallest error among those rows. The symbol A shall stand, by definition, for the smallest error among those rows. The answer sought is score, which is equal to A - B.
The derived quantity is -0.80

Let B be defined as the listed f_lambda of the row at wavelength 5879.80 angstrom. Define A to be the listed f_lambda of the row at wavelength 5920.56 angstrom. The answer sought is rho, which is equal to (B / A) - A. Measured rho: -12.9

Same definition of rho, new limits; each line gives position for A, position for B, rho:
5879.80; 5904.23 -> -13.9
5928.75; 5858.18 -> -14.1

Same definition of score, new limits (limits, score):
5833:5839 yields -0.40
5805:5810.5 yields -0.30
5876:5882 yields -0.30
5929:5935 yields -0.40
